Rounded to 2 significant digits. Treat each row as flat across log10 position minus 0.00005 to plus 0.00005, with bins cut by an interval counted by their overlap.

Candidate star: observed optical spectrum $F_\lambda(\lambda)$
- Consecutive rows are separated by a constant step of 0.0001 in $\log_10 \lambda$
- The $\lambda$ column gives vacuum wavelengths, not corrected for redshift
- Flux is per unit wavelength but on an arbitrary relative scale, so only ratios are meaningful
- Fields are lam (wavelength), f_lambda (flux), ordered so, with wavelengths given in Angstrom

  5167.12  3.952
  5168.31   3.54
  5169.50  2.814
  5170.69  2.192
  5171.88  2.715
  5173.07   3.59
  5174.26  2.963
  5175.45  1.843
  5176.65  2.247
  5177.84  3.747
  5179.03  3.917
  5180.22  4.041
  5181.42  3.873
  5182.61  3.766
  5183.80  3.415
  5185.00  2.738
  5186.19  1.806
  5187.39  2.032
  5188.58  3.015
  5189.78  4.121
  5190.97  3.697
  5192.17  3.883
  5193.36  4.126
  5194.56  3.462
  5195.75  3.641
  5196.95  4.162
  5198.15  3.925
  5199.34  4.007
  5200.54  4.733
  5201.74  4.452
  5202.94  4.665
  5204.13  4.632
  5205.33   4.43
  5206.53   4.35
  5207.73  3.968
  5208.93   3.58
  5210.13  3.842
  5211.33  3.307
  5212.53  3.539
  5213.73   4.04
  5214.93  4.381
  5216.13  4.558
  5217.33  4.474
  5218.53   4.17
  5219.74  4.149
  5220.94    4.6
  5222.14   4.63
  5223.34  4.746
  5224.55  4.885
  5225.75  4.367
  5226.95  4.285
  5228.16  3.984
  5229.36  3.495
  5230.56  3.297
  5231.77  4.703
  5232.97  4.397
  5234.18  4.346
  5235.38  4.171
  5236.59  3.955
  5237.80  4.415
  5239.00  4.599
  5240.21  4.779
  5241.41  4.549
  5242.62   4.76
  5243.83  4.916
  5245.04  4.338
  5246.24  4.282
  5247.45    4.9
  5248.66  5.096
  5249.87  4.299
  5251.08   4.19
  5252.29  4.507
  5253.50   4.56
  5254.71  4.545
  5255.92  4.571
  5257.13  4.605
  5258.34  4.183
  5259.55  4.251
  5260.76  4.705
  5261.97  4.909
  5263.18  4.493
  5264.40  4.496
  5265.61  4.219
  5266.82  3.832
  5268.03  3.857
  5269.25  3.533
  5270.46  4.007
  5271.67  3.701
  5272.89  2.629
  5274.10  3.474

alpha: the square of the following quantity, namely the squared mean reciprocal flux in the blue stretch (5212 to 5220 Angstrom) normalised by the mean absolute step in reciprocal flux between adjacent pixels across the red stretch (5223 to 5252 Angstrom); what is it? 10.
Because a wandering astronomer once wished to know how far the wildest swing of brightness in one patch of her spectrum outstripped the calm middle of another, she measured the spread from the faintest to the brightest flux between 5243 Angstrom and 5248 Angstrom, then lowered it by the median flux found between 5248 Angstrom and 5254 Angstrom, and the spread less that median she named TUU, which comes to -3.9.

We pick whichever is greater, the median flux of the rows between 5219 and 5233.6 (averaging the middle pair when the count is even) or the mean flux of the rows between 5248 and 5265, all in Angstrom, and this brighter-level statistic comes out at 4.53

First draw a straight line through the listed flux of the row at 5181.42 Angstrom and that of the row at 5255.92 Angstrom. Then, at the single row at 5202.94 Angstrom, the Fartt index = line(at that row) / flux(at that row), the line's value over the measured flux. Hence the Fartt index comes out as 0.87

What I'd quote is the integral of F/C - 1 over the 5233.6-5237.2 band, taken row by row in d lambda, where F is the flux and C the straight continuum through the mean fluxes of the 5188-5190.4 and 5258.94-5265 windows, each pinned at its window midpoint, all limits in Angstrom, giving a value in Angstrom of 0.0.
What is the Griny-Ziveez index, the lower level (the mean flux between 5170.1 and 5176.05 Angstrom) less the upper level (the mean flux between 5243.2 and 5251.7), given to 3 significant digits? -1.91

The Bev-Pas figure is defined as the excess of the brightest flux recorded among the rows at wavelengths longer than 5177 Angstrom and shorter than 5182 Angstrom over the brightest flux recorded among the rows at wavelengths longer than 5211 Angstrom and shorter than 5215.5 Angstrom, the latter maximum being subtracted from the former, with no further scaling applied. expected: -0.34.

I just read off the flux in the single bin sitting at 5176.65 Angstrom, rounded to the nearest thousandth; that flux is 2.247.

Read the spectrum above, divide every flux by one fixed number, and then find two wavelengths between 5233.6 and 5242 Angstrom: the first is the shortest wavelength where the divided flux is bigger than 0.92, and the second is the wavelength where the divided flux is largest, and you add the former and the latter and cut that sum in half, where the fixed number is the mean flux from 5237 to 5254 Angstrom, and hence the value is 5237.2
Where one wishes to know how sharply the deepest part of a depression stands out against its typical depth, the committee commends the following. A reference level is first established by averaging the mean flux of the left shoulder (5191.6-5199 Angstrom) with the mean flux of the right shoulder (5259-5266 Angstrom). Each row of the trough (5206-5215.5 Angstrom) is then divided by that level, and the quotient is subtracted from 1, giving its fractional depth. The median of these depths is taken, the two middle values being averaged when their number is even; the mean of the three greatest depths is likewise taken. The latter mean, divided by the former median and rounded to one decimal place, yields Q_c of 2.5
